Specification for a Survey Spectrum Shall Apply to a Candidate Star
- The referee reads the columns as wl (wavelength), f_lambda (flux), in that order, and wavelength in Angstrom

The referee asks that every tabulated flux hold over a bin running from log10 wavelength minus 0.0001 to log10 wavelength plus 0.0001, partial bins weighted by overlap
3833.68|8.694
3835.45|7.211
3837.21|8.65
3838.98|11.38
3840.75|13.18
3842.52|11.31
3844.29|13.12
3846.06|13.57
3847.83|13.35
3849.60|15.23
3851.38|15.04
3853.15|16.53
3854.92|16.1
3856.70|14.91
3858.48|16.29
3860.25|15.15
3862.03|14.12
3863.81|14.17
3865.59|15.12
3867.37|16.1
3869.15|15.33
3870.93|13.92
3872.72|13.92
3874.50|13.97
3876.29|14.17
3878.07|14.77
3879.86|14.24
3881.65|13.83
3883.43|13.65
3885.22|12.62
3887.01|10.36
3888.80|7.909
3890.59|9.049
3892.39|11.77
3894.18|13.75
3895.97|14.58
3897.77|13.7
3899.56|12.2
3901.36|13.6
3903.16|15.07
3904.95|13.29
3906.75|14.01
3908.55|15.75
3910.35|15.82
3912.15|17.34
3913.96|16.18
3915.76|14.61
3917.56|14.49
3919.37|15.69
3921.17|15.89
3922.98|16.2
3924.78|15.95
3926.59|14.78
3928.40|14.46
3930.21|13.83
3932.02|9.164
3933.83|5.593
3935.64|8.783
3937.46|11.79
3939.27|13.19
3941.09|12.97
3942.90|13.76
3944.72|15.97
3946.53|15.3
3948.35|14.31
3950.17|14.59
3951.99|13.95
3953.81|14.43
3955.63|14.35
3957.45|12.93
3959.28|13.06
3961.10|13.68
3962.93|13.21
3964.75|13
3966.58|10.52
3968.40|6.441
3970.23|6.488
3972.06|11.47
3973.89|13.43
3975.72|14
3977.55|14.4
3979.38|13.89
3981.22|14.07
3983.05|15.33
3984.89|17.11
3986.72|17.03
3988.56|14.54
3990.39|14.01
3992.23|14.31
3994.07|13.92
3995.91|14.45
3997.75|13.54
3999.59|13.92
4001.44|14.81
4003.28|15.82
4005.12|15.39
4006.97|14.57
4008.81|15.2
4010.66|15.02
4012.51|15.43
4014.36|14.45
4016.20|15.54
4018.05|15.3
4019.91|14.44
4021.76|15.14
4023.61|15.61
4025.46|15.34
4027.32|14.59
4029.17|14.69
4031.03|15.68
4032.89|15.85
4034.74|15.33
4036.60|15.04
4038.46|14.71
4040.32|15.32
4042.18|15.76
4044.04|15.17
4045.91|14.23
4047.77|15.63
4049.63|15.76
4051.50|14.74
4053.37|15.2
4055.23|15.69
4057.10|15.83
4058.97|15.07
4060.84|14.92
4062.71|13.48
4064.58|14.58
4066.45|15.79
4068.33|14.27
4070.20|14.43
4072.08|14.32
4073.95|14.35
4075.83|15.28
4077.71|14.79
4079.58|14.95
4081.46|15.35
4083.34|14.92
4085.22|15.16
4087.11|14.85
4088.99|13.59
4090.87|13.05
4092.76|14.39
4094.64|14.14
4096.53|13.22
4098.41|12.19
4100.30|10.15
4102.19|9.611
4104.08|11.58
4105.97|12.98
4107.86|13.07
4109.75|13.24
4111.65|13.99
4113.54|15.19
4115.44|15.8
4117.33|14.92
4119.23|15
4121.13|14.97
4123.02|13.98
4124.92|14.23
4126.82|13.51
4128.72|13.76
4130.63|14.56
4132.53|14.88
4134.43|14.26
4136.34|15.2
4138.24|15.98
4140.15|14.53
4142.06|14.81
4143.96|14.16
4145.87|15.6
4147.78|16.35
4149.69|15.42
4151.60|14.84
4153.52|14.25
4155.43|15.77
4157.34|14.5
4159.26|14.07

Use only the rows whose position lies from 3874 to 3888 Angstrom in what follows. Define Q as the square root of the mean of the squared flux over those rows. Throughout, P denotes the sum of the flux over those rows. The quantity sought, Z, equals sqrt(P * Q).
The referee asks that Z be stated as 38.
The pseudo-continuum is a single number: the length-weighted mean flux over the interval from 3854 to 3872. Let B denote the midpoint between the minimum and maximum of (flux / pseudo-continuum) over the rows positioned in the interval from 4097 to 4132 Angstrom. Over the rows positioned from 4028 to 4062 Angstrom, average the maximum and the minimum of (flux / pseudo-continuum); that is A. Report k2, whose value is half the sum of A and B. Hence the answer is 0.918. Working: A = 0.995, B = 0.84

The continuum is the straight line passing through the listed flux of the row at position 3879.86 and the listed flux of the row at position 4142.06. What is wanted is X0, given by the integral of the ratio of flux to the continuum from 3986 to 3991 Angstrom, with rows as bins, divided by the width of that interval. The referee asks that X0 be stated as 1.05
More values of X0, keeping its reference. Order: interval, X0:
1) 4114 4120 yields 1.03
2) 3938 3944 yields 0.93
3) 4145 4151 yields 1.06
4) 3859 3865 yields 1.03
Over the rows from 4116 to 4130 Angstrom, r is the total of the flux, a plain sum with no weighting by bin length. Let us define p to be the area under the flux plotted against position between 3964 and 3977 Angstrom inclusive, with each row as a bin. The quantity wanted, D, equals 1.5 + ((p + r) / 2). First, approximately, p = 141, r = 100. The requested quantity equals 122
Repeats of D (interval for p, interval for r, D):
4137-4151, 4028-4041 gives 162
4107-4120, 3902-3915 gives 149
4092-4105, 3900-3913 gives 133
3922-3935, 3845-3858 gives 137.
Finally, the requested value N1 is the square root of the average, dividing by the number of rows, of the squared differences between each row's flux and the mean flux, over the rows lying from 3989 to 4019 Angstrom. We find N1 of 0.7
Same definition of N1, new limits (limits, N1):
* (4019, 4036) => 0.5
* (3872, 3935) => 2.5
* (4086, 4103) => 1.7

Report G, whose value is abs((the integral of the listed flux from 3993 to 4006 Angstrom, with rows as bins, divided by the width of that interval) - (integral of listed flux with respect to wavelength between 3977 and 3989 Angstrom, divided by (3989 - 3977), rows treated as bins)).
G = 0.7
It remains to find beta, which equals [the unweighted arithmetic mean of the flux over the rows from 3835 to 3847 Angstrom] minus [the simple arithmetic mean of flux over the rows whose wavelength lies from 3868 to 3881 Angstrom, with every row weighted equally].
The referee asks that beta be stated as -3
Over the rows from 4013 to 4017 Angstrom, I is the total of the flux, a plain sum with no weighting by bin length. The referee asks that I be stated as 30.0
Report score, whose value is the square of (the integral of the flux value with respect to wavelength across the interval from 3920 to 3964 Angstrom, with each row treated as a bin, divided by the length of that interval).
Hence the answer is 181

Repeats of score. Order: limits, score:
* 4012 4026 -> 230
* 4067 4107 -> 188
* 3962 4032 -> 199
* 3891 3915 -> 204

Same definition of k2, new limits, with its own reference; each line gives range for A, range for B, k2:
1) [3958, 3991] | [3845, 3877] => 0.884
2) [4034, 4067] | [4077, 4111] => 0.898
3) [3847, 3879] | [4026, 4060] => 0.992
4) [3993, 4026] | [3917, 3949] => 0.846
